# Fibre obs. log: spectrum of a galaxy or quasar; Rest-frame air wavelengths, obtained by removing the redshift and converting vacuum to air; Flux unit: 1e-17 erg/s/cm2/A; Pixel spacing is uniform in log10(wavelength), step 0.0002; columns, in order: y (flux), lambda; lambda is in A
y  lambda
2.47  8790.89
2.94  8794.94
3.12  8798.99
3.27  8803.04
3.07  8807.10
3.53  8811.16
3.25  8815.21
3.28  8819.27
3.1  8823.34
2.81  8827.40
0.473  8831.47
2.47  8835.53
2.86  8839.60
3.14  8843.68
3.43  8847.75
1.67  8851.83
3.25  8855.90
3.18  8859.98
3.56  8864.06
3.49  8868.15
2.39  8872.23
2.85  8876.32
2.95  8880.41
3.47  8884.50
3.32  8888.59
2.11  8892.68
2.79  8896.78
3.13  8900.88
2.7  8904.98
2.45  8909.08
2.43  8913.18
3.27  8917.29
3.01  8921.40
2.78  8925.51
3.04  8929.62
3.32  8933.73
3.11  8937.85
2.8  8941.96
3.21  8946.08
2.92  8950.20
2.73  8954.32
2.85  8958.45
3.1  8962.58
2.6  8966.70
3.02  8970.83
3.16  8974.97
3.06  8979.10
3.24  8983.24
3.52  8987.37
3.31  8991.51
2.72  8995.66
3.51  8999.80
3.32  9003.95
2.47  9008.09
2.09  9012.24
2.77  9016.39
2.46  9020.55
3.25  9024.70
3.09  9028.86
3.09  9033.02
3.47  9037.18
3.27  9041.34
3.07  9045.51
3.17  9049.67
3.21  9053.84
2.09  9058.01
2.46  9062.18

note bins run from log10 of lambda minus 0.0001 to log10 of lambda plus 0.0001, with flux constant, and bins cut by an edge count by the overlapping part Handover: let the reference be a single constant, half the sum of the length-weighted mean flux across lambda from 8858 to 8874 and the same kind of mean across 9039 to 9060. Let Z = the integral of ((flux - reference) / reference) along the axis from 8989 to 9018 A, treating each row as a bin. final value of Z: -1.6 A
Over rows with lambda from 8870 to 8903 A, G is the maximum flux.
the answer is 3.47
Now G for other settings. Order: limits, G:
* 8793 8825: 3.53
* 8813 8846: 3.28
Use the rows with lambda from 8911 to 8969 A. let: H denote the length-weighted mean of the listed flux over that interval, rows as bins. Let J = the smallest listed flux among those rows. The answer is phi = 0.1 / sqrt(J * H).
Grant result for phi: 0.037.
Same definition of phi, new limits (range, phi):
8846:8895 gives 0.045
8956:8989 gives 0.035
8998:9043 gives 0.040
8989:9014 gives 0.040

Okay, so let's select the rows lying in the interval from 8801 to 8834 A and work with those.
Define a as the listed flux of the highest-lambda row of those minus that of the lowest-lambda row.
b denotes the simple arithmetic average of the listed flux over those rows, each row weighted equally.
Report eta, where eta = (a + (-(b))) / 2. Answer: -2.82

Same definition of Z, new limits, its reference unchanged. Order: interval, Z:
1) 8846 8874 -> -0.7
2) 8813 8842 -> -4.3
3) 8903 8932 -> -2.4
